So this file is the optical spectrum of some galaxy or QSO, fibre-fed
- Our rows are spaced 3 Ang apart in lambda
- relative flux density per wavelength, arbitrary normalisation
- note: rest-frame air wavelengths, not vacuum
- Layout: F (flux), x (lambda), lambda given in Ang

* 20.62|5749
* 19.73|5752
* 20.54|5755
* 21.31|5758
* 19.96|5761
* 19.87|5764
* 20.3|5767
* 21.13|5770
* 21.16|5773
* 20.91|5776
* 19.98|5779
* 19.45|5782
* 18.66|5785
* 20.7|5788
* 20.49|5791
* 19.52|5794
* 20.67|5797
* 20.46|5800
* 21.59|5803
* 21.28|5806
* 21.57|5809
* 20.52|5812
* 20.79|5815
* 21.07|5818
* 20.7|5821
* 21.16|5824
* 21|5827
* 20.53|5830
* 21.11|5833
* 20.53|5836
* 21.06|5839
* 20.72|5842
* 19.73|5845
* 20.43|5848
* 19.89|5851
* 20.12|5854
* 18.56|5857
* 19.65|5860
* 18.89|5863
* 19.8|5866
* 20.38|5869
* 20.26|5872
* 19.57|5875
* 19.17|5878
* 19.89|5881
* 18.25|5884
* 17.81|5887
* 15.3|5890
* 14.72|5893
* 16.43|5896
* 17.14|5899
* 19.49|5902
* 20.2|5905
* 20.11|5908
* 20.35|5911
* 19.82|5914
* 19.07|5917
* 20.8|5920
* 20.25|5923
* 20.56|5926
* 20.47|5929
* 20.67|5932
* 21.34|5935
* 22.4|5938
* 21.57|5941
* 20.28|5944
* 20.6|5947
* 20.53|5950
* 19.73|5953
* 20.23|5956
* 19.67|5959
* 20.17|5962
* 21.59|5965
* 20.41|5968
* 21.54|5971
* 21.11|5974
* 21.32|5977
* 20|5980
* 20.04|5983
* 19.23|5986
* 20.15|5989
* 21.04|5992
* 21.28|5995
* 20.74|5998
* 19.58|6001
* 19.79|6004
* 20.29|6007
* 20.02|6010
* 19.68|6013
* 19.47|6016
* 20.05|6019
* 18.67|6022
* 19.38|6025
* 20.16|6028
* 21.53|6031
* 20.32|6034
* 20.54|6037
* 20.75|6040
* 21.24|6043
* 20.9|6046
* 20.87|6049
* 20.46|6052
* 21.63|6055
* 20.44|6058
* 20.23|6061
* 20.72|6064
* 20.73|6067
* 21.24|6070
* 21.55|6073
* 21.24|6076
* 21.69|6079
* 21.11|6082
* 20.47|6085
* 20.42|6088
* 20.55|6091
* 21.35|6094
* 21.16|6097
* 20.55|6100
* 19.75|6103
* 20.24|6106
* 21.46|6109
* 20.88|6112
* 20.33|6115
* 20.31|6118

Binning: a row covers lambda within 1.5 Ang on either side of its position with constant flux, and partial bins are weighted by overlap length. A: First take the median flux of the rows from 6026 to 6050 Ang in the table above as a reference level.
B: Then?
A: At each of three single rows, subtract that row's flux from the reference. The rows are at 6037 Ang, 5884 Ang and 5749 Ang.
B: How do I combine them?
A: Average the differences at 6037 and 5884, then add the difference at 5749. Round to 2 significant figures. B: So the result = 1.6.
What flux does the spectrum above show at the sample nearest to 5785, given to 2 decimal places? 18.66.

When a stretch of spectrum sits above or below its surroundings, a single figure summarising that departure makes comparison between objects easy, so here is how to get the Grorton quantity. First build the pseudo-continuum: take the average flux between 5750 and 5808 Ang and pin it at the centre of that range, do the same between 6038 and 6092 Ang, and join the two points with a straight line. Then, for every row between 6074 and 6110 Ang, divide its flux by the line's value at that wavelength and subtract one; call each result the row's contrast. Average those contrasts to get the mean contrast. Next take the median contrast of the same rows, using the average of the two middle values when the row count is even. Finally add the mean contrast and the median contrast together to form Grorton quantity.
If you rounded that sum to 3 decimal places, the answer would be -0.011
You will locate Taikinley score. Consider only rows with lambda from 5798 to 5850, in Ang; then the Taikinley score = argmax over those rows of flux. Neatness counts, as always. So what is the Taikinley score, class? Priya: 5803 Ang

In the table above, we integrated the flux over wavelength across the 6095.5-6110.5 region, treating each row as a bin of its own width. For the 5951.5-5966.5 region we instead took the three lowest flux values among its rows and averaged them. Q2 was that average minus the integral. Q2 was -290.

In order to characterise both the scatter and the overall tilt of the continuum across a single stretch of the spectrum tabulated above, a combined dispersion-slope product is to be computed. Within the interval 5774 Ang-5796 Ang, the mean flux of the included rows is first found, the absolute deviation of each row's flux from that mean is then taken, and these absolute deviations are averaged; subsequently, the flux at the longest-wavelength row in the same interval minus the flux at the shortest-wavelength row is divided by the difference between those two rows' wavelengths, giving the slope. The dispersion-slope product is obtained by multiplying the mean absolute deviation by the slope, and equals -0.050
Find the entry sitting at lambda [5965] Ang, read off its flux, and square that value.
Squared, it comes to 466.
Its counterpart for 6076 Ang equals 451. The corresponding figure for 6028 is 406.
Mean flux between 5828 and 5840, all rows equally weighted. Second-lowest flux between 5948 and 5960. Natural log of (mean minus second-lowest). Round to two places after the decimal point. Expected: 0.07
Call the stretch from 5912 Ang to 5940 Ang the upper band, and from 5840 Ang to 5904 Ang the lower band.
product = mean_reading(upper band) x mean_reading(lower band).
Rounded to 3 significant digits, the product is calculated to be 389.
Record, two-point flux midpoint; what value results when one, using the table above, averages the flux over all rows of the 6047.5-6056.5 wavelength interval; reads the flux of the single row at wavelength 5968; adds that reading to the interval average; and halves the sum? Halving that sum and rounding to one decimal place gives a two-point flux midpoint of 20.7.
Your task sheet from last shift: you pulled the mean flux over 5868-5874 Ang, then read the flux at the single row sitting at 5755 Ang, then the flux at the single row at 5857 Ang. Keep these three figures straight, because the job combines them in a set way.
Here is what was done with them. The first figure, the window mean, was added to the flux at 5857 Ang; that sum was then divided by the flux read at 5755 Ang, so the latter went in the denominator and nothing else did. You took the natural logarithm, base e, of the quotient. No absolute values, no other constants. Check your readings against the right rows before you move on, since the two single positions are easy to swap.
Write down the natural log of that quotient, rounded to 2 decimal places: 0.64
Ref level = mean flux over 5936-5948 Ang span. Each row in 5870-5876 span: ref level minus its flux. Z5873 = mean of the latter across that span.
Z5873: 1.3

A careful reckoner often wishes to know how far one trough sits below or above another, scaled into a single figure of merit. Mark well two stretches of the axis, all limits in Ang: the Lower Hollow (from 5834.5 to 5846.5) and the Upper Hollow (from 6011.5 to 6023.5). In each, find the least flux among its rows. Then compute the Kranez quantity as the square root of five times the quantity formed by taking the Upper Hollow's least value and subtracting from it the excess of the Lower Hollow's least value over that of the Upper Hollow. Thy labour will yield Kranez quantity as 9.38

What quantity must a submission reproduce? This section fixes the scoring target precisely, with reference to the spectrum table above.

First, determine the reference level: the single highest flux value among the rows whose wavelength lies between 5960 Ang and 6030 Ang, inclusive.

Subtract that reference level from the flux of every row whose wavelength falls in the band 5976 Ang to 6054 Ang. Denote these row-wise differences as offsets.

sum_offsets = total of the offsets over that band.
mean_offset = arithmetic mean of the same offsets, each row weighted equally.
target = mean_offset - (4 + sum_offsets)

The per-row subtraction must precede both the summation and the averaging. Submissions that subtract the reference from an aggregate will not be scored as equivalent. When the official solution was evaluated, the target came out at 29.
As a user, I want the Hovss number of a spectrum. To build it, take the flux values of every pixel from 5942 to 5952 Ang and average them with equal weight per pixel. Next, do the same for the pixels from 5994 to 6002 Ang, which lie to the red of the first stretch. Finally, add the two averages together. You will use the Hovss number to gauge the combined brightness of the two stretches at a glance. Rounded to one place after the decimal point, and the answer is 41.0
